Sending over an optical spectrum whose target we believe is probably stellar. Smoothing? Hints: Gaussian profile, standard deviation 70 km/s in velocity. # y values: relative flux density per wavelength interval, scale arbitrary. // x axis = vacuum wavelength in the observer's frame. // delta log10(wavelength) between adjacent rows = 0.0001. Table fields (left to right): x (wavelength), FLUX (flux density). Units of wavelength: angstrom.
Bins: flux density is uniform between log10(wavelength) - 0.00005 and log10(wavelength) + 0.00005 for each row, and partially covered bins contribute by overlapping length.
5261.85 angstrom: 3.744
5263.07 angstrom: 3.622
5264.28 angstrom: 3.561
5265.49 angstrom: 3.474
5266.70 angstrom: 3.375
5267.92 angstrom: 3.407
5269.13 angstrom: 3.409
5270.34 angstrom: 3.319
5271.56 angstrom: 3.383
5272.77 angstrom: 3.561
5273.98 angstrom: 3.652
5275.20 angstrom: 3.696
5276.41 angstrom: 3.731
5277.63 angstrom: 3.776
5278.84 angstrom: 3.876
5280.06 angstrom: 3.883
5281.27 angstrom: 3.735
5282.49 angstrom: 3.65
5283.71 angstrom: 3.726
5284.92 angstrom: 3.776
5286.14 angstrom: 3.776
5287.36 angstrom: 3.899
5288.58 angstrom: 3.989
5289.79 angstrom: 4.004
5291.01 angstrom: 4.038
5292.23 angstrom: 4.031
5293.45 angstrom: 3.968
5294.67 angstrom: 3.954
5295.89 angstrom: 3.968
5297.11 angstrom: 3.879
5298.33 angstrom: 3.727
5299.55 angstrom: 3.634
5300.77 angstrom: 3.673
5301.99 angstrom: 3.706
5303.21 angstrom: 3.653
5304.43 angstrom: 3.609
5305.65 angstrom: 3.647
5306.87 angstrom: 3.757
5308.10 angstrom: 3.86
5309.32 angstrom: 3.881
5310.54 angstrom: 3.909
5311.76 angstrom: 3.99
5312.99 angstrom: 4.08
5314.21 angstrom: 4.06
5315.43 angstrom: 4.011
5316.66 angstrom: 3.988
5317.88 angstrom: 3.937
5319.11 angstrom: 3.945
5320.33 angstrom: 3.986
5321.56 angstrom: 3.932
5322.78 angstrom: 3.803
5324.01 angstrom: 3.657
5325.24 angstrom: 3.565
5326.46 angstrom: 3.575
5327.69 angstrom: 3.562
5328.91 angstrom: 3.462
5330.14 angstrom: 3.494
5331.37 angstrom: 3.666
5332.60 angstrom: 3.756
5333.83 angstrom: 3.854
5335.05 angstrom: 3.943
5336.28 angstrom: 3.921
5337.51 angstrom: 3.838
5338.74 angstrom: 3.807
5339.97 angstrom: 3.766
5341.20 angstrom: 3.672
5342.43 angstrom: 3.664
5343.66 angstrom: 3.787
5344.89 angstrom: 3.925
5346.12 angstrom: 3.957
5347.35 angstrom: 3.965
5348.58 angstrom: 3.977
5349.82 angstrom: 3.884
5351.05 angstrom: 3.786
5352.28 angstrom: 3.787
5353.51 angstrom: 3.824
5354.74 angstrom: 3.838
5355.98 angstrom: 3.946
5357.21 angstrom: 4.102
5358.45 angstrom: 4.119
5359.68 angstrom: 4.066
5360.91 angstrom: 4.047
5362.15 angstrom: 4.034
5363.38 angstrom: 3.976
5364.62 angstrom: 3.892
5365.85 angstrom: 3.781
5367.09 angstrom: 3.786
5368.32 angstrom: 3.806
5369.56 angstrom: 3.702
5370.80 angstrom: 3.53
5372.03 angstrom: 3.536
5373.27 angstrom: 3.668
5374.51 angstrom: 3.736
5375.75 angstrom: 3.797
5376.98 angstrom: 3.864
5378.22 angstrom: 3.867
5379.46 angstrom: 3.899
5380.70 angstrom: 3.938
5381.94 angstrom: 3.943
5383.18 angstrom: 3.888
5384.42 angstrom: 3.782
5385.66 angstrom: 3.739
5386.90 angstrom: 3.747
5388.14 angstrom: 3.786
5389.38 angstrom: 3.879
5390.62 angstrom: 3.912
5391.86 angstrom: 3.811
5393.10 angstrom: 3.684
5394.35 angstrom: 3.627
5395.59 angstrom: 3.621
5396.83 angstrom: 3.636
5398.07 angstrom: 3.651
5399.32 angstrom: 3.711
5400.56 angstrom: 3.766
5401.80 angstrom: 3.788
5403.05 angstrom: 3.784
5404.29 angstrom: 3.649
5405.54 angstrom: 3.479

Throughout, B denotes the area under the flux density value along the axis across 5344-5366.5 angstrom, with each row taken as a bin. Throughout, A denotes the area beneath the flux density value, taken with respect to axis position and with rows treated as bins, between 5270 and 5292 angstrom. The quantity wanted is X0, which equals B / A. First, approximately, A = 82.7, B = 88.6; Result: 1.071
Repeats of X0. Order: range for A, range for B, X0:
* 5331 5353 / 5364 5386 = 0.988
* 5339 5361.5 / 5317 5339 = 0.945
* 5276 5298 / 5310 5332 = 0.985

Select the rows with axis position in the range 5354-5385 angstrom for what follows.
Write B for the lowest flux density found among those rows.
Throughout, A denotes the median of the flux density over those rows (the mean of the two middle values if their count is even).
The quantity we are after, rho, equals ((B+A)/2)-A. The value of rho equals -0.17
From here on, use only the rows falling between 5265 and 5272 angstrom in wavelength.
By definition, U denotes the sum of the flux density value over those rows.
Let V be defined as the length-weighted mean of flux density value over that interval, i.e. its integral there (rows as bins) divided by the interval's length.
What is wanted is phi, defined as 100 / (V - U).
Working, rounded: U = 20.4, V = 3.39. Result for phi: -5.9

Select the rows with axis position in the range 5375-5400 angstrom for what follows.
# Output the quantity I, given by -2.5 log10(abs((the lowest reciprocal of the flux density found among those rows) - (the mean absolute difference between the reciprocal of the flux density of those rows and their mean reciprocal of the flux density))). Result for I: 1.52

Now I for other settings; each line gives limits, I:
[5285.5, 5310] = 1.56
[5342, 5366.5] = 1.57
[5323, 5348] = 1.54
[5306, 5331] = 1.58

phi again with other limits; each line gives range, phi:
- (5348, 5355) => -5.2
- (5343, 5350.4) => -5.1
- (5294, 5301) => -5.3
